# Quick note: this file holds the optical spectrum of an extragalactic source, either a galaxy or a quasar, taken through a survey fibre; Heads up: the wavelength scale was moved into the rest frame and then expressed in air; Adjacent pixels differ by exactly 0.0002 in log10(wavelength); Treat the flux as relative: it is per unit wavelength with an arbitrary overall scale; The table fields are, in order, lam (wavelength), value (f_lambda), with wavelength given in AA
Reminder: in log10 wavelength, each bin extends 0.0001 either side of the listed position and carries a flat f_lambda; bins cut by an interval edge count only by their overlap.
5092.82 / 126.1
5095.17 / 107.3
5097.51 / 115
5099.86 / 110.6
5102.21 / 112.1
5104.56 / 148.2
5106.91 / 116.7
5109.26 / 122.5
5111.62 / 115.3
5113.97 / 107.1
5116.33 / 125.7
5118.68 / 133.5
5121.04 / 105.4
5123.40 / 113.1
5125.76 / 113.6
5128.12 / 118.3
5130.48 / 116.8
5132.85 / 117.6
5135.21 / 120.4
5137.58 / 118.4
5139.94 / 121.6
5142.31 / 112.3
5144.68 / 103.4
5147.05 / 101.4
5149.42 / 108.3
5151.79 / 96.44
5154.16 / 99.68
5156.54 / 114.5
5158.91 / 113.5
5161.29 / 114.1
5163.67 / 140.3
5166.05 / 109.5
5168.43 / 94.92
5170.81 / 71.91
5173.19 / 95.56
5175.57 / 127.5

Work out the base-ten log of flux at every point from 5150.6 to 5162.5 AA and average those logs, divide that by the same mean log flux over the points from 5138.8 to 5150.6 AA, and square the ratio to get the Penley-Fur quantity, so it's 0.993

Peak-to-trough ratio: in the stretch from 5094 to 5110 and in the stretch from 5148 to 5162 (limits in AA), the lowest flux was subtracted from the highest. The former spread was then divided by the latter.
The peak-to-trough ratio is 2.3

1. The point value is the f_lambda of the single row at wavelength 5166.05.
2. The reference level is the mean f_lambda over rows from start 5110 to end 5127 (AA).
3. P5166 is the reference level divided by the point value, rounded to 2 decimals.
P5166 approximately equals 1.06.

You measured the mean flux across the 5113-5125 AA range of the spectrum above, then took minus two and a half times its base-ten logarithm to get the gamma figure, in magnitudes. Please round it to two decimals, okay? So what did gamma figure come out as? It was -5.17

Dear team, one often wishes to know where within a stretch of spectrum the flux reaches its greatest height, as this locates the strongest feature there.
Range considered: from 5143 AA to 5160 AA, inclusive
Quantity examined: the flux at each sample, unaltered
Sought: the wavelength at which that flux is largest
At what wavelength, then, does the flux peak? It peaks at 5156.54 AA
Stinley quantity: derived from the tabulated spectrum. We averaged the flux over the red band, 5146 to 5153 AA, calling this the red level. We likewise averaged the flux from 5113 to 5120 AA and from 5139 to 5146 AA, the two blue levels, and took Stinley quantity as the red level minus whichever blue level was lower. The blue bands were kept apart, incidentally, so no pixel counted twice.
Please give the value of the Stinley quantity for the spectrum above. -10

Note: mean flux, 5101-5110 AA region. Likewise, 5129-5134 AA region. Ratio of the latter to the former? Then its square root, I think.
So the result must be 0.97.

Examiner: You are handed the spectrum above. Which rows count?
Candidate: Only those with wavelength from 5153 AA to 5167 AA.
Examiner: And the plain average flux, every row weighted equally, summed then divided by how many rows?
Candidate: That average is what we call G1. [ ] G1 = 115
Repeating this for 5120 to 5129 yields 113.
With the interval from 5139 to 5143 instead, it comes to 117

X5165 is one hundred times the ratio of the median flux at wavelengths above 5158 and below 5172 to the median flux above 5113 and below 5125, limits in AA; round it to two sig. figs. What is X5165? 99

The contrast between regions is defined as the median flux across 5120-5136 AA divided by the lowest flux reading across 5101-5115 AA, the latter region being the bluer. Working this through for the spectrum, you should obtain 1.09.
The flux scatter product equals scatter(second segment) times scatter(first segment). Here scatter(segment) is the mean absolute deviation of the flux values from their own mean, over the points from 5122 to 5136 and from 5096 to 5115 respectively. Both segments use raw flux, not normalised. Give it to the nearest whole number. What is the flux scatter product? 19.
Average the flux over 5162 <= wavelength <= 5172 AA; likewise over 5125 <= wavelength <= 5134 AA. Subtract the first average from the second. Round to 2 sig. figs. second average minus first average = 12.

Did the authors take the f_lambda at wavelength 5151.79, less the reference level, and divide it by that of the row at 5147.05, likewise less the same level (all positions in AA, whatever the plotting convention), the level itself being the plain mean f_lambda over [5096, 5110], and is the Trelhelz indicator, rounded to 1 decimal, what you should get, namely 1.3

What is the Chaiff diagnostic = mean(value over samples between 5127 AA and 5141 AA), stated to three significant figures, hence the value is 119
